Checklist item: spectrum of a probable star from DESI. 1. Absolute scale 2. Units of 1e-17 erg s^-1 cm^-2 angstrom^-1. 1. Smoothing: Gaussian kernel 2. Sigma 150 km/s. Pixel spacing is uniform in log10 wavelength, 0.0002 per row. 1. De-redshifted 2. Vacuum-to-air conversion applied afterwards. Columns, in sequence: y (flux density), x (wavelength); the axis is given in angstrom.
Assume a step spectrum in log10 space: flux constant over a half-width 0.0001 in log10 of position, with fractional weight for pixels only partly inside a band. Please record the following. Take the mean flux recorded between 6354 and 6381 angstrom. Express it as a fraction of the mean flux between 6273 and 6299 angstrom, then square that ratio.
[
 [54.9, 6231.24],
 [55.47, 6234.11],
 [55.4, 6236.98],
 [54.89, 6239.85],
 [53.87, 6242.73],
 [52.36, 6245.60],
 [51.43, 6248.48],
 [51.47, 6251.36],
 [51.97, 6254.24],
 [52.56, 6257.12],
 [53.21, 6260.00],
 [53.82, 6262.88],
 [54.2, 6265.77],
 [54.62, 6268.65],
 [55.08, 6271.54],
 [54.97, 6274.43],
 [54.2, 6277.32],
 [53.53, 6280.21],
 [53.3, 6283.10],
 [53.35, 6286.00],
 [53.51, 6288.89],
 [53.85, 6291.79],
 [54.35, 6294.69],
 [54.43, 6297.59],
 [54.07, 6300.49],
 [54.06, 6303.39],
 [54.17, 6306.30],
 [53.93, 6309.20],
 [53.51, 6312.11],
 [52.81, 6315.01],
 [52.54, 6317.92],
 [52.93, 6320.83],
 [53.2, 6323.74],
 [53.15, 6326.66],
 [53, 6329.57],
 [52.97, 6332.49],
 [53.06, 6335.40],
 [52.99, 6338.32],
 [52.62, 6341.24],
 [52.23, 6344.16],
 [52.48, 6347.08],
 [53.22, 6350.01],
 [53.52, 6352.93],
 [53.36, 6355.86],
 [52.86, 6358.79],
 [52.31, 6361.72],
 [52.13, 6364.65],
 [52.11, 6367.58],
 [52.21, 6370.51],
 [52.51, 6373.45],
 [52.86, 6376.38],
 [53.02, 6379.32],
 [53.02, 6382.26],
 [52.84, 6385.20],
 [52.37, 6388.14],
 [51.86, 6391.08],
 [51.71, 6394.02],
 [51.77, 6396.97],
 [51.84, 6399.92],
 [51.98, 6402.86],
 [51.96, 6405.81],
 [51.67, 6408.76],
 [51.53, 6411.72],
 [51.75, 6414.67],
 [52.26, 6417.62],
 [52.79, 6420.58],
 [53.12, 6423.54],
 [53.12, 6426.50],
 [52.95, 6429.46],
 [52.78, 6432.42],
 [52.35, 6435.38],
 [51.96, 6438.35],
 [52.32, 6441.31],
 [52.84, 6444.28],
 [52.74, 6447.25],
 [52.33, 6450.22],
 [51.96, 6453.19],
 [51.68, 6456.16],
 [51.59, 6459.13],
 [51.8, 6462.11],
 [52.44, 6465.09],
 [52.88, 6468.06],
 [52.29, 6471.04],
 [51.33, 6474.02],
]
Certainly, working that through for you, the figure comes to 0.951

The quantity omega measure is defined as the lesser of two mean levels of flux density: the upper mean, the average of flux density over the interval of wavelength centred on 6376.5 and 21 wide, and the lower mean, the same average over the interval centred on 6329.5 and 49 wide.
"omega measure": 52.65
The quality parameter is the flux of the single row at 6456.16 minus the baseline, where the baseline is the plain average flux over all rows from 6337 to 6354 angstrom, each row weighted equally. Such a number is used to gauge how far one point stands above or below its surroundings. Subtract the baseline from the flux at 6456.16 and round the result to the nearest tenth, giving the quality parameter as -1.2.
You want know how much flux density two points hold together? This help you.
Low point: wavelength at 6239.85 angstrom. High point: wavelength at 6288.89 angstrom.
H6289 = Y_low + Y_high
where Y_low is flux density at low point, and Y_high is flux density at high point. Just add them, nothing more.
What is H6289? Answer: 108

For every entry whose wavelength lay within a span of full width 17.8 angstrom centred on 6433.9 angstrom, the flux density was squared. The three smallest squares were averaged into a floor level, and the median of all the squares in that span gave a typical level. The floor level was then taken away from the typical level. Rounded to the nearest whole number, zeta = 37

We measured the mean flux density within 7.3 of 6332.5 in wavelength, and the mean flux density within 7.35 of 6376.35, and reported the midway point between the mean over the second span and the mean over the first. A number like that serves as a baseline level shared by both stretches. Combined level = 52.9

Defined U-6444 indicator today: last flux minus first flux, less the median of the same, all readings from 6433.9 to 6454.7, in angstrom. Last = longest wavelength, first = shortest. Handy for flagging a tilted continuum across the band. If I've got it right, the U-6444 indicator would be -52.7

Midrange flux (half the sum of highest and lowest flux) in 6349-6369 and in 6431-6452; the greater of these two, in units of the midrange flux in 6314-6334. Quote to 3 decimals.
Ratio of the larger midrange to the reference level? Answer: 0.999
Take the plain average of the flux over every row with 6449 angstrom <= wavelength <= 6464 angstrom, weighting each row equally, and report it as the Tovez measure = 51.9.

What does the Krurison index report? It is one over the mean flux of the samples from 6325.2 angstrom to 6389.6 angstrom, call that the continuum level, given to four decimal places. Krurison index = 0.0190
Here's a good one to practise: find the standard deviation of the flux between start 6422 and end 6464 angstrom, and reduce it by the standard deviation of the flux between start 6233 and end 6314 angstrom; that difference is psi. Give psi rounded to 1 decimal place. -0.5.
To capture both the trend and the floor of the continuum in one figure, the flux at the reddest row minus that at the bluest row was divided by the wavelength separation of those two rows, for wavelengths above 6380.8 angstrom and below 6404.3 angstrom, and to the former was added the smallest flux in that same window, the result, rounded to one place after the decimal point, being 51.7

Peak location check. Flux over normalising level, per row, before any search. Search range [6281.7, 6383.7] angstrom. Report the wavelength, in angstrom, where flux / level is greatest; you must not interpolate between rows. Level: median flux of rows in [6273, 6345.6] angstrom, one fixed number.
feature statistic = 6297.59 angstrom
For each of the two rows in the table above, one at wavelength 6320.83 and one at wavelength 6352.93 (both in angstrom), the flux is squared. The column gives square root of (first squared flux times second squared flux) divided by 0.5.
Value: 5666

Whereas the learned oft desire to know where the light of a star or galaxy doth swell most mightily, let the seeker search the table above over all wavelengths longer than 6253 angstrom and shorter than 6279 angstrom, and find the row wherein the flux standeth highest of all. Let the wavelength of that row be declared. 6271.54 angstrom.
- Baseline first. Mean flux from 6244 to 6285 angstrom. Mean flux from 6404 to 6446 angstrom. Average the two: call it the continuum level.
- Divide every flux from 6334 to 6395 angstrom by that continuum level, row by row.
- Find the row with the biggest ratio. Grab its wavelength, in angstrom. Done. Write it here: 6352.93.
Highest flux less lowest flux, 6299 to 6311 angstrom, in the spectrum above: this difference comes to 0.2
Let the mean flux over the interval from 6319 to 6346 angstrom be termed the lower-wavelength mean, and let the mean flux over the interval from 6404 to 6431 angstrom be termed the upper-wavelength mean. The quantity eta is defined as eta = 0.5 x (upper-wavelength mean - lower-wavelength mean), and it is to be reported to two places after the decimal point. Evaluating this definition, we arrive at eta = -0.28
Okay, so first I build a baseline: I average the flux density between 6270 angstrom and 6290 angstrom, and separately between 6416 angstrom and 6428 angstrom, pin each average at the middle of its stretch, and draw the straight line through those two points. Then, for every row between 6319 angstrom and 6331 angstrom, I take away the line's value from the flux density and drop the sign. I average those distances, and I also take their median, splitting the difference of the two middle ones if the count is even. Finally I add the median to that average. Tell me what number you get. 1.1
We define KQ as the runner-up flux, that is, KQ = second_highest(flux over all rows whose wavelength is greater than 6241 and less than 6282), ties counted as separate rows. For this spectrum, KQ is 54.97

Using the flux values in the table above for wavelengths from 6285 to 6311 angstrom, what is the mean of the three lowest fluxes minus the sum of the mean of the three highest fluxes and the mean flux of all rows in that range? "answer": -54.7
